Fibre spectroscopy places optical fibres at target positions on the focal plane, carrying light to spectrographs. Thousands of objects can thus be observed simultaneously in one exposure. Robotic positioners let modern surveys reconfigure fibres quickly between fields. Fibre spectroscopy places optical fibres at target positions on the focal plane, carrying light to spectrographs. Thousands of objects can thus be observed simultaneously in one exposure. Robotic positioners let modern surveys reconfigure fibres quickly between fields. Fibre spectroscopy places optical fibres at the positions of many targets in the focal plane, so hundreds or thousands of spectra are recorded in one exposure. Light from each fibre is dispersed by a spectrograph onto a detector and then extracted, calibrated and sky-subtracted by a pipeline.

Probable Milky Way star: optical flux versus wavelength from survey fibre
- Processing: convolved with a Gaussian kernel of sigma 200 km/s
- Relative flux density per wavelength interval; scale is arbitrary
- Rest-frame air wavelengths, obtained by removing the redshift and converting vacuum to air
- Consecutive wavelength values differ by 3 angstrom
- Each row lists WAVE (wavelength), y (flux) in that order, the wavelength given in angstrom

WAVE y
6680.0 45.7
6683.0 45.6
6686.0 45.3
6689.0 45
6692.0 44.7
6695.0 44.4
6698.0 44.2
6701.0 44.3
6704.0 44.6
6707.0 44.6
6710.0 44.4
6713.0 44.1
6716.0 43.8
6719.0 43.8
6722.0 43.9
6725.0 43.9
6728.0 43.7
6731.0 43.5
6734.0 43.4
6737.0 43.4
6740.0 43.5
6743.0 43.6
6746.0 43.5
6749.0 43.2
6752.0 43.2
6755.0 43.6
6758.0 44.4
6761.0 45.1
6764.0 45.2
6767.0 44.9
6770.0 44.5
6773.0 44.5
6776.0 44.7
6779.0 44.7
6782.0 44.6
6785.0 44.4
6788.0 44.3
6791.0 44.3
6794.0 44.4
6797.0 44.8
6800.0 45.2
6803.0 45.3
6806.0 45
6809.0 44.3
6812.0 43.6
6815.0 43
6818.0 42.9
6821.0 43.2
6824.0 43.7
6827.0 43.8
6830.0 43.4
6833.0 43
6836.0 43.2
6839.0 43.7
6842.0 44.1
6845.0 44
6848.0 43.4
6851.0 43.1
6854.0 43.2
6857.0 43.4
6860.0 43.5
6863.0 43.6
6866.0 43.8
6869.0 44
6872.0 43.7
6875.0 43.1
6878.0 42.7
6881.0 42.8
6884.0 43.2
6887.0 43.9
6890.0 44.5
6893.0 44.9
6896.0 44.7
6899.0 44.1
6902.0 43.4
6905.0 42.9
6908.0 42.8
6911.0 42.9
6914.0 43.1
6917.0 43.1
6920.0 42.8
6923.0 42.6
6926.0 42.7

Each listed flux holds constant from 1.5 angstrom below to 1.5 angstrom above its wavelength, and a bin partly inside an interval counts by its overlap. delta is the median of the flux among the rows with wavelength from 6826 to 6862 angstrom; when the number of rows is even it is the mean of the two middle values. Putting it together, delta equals 43.4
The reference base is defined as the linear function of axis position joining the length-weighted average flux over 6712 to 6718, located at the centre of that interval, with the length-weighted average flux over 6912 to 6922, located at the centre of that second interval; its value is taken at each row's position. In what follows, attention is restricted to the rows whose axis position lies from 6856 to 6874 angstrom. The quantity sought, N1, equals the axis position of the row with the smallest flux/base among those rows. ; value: 6857.0 angstrom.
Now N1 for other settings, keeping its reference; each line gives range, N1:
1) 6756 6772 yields 6758.0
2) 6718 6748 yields 6734.0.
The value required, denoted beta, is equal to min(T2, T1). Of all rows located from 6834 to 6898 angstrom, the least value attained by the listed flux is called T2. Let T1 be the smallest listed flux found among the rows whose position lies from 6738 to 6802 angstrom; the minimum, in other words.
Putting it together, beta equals 42.70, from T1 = 43.2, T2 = 42.7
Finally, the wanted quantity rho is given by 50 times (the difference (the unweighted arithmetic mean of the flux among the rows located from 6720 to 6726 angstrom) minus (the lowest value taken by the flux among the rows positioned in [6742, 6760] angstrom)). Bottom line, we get 35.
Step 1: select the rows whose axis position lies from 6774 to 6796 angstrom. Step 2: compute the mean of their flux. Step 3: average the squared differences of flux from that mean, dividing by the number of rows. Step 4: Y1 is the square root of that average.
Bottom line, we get 0.16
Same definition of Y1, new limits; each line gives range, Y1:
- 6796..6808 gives 0.19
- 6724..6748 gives 0.16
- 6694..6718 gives 0.25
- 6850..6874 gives 0.28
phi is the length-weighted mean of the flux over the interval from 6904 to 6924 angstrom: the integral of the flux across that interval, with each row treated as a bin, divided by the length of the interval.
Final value 42.9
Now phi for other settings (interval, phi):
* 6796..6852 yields 43.8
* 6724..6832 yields 44.1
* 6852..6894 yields 43.6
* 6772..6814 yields 44.6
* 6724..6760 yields 43.6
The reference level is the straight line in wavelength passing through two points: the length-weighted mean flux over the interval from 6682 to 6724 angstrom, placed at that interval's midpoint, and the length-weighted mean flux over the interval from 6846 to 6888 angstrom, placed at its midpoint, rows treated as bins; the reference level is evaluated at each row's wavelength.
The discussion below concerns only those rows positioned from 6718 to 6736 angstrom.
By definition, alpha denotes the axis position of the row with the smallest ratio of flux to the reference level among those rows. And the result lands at 6734.0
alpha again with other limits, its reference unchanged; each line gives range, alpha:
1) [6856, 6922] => 6878.0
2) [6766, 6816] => 6815.0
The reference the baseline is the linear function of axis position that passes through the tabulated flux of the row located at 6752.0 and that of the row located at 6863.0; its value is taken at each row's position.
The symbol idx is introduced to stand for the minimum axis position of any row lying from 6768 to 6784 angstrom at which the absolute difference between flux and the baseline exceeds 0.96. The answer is 6770.0 angstrom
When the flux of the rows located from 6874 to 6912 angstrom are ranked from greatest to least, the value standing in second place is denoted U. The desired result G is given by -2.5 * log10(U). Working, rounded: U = 44.7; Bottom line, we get -4.126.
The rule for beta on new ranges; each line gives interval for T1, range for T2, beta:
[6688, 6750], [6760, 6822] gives 42.90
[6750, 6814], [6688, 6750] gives 43.20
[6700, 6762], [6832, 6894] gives 42.70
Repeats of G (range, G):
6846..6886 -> -4.104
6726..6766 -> -4.135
